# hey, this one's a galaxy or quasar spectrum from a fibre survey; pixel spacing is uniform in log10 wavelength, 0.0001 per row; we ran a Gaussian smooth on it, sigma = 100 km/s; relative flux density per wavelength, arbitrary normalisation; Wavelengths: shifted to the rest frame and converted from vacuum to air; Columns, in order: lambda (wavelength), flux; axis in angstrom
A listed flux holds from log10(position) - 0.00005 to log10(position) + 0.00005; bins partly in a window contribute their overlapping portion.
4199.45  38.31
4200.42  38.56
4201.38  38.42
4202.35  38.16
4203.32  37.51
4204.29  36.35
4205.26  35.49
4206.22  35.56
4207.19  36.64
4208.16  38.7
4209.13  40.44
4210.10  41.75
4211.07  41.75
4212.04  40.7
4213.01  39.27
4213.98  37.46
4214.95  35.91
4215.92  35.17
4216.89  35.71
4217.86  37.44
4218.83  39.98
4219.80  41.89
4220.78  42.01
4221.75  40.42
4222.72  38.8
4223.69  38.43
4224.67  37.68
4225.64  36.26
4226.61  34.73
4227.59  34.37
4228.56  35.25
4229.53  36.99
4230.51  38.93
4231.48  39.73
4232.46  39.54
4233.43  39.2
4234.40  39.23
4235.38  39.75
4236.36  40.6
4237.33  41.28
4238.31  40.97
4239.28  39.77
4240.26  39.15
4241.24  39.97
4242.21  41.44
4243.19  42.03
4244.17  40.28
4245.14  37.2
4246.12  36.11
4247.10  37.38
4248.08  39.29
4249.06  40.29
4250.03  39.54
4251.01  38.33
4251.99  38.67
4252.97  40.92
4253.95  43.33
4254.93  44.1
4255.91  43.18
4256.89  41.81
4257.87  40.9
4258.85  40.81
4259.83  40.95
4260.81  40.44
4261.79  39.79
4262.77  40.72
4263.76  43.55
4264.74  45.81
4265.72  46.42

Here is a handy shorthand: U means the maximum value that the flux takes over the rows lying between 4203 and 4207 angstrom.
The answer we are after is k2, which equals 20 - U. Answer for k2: -18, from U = 37.51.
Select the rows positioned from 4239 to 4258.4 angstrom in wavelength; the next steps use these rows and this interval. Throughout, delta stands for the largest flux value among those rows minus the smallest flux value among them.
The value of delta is 8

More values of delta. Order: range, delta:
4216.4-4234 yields 8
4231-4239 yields 2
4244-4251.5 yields 4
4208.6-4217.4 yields 7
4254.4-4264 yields 4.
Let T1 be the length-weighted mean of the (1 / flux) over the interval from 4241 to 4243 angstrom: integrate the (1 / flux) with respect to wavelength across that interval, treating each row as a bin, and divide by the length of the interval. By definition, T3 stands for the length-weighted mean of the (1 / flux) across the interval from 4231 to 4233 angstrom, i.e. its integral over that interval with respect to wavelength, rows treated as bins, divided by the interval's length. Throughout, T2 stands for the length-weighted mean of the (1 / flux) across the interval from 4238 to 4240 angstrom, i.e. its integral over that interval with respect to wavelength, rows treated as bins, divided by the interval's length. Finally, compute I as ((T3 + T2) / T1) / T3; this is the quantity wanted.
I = 81.3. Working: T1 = 0.0244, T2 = 0.0249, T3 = 0.025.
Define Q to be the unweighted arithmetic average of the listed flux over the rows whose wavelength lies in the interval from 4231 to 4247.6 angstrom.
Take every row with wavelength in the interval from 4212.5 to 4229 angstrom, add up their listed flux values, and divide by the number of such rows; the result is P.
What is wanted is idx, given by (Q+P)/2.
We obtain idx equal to 38.7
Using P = 37.7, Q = 39.6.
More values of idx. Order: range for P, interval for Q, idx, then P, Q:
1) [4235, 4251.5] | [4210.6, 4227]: 39.0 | 39.6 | 38.4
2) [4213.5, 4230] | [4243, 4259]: 38.9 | 37.6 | 40.2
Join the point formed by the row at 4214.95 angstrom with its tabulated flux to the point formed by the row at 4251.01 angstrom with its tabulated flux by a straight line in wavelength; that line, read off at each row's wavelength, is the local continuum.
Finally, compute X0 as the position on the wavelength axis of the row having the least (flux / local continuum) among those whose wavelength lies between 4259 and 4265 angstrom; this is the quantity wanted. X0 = 4261.79 angstrom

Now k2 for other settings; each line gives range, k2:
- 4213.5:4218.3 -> -17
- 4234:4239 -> -21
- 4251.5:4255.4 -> -24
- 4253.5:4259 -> -24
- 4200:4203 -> -19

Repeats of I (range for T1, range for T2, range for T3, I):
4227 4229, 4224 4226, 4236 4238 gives 73.2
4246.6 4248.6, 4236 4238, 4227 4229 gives 71.2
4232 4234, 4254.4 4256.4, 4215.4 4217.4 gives 71.0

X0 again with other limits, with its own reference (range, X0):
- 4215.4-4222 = 4215.92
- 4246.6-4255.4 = 4247.10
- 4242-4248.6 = 4246.12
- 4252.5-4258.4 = 4257.87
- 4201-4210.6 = 4205.26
